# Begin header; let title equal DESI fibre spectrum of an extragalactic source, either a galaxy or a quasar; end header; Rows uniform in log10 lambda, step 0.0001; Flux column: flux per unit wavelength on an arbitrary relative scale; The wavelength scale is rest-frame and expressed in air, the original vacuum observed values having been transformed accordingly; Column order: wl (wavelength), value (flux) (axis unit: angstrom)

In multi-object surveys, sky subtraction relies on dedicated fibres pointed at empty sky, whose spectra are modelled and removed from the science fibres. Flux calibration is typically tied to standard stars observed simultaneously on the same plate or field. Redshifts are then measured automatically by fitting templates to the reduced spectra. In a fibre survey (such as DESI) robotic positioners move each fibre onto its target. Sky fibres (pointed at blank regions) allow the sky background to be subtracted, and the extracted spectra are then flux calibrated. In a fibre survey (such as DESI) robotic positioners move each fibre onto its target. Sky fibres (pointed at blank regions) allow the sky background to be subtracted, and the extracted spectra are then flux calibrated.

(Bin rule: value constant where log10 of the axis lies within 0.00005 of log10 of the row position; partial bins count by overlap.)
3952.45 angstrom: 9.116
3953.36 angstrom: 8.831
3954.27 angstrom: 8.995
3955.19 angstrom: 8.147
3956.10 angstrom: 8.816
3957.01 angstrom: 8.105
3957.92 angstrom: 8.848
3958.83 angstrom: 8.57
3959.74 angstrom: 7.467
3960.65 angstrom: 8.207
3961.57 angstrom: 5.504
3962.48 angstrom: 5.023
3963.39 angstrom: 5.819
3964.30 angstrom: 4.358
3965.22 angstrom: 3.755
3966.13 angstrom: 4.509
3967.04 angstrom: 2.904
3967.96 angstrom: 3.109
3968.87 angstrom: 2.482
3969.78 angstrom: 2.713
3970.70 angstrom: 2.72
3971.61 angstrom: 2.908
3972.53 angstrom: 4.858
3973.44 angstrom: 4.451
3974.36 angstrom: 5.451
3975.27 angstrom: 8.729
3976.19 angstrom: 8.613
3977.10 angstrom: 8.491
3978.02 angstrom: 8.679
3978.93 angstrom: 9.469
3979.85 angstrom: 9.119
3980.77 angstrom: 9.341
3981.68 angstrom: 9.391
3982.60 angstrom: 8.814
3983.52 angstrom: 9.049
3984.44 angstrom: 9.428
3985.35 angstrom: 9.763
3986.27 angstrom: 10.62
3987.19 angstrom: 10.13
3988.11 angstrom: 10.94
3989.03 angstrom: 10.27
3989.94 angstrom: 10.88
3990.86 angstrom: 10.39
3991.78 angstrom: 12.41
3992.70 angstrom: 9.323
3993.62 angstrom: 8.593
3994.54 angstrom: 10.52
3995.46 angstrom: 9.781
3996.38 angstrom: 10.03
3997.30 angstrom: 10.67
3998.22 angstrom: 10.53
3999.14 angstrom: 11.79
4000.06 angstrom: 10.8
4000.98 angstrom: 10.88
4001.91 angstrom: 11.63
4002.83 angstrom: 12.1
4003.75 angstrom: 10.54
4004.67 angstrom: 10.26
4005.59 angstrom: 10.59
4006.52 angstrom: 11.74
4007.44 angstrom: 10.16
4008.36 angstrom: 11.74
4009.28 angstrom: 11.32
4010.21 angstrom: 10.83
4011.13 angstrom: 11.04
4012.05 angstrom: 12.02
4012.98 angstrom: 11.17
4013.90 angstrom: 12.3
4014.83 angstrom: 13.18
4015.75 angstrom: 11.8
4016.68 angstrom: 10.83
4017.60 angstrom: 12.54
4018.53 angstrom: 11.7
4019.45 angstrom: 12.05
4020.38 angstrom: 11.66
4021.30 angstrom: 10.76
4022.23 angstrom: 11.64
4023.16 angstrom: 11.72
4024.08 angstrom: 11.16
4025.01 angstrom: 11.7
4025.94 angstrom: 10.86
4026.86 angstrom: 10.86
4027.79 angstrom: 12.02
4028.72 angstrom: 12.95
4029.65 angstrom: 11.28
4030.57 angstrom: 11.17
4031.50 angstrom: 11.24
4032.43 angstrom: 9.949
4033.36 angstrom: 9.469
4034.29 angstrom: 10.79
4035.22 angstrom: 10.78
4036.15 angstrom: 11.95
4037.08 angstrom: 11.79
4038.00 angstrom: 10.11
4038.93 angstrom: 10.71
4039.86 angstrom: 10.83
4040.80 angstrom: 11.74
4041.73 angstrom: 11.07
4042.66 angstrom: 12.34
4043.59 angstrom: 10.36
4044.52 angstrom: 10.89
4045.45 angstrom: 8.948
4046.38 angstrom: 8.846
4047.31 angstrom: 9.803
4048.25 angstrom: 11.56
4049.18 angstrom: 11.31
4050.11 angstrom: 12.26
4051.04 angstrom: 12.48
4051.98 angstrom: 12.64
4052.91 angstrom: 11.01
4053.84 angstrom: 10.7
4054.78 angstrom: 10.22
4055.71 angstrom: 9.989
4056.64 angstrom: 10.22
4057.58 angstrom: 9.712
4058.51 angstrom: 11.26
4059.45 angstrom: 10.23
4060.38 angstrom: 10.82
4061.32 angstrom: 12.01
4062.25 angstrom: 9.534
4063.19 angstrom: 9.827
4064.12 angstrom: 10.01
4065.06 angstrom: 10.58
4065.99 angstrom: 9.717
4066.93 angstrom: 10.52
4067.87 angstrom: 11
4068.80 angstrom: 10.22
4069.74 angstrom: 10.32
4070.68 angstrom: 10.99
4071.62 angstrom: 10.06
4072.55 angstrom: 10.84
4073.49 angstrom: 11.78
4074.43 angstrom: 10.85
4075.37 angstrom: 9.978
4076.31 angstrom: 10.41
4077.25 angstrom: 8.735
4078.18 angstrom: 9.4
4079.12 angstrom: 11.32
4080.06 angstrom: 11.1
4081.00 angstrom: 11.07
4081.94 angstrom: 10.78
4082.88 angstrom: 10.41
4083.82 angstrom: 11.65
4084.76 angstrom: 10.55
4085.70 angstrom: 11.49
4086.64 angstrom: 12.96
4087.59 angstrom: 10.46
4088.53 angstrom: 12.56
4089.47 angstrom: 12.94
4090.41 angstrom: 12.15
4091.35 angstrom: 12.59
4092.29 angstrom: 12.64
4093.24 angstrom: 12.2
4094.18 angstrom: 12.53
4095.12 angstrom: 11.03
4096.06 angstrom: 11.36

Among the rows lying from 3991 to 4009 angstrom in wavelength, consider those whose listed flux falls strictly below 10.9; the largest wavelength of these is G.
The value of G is 4007.44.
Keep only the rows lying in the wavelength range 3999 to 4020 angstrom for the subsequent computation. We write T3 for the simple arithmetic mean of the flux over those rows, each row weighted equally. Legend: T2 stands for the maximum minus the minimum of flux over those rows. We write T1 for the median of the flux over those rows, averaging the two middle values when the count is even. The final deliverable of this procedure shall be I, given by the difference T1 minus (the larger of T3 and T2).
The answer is 0.19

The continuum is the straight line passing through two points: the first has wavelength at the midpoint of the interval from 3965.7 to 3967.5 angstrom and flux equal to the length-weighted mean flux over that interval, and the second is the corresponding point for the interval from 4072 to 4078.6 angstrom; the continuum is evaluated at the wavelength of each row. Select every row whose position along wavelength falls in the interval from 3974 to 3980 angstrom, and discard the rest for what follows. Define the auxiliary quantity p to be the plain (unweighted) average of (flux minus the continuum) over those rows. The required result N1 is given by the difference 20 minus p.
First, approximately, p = 4.0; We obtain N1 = 16.0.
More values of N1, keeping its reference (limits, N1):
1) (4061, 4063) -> 18.7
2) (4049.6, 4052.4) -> 16.4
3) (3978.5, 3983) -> 15.3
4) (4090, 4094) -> 18.9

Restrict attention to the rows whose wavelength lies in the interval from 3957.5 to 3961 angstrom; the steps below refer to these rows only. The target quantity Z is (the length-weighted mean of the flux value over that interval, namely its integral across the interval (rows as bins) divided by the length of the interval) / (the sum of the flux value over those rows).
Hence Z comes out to 0.2502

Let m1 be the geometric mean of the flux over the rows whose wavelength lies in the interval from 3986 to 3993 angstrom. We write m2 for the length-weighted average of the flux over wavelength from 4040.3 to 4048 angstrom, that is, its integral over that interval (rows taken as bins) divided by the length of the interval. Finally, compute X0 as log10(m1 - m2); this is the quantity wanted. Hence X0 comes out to -1.1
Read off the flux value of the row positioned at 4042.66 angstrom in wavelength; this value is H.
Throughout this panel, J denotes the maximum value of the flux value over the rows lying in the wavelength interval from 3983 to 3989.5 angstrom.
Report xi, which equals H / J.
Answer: 1.13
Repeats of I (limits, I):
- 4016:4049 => 0.07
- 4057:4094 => -0.09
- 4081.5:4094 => 0.35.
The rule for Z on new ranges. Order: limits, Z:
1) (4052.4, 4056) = 0.2515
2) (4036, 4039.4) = 0.2490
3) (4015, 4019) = 0.2526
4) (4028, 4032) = 0.2502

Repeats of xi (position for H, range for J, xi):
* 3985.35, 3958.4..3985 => 1.03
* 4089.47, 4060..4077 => 1.08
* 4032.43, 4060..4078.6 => 0.83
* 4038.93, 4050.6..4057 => 0.85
